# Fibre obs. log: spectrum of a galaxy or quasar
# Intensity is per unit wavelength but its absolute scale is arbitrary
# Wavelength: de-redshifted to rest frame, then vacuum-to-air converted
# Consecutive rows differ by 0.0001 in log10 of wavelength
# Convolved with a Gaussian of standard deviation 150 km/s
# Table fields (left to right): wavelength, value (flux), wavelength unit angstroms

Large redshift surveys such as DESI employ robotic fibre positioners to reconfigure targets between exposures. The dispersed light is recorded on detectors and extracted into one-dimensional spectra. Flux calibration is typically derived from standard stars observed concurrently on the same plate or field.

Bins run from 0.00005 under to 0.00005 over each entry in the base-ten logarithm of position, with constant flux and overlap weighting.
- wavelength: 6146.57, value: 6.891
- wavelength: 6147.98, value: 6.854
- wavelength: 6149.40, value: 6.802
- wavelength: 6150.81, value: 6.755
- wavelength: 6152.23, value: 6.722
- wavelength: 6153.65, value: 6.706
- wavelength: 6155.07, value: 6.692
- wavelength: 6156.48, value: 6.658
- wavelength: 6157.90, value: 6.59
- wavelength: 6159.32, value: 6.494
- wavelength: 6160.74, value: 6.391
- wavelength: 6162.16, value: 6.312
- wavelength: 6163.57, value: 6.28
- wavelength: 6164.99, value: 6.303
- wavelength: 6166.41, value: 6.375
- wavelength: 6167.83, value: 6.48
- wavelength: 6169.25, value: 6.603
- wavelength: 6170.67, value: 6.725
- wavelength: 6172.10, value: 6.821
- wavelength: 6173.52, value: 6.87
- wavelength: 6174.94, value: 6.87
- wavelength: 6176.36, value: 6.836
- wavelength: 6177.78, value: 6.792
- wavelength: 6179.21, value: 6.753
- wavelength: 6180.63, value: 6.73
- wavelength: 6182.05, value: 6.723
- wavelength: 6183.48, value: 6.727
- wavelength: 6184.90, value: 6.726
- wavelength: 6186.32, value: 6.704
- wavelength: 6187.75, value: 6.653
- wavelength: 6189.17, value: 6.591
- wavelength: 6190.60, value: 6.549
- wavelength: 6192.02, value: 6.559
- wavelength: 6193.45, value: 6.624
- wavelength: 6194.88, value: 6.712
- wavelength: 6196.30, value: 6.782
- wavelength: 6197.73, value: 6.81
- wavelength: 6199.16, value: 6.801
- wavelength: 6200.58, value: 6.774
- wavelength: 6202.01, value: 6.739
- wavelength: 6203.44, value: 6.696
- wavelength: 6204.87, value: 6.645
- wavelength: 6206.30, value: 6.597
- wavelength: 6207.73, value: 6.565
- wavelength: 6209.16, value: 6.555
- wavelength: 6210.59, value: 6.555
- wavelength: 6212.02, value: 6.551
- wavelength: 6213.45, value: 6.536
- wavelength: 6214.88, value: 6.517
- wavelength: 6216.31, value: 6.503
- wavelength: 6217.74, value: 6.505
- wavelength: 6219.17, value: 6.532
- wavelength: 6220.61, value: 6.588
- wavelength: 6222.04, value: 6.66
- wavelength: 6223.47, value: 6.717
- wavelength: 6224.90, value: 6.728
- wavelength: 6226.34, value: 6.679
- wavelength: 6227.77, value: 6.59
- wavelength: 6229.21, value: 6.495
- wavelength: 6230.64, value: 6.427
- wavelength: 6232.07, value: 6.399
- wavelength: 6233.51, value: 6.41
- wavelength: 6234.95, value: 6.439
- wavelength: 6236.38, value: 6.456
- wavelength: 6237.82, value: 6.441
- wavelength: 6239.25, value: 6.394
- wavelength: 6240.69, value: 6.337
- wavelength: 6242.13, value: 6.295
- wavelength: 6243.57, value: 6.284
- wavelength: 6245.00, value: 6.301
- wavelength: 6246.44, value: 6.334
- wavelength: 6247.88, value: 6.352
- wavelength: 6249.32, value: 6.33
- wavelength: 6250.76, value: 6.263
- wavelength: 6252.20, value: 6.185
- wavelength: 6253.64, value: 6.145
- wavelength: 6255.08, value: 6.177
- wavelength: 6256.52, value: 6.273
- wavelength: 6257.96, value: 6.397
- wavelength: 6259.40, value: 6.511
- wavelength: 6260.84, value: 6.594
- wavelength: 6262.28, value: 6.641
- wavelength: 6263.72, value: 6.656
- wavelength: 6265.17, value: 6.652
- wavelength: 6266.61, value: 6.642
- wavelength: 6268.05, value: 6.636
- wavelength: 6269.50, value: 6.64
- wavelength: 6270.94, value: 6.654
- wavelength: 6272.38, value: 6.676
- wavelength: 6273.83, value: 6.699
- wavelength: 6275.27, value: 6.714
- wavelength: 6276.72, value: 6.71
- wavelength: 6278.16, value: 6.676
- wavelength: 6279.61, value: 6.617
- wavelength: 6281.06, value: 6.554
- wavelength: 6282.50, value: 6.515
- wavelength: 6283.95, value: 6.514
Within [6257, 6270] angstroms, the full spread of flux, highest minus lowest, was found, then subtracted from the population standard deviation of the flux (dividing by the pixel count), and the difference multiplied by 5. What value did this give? -0.88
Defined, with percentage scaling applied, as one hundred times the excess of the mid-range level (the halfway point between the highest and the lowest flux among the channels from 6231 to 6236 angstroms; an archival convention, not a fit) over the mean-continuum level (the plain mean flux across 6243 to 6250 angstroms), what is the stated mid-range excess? 10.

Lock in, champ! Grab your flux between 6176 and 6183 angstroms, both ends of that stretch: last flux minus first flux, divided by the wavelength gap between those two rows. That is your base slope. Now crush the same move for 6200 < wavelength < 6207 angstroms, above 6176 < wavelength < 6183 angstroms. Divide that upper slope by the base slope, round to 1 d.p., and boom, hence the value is 1.6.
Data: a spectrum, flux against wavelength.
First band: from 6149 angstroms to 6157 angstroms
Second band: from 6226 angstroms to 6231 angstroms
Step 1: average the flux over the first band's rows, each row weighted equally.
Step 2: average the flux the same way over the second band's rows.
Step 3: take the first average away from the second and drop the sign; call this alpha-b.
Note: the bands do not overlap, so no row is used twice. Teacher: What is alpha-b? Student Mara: 0.17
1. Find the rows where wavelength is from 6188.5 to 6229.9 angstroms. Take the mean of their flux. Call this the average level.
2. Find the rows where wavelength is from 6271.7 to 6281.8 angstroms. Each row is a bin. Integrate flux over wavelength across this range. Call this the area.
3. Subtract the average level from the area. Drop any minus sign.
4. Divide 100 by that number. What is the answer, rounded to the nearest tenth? 1.6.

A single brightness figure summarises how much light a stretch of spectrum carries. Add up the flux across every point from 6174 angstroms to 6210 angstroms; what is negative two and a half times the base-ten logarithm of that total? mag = -5.56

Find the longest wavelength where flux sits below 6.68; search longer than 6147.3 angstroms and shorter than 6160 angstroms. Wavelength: 6159.32 angstroms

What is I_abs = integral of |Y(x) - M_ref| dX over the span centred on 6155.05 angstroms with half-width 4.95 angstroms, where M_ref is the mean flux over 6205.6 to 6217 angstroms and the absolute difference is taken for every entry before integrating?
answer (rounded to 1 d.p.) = 1.3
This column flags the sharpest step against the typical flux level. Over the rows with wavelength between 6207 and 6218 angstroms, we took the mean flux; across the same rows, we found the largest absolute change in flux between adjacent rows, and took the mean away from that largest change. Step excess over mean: -6.52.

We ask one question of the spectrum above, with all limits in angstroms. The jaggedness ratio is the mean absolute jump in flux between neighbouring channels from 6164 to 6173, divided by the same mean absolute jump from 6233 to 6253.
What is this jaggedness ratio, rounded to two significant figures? 3.0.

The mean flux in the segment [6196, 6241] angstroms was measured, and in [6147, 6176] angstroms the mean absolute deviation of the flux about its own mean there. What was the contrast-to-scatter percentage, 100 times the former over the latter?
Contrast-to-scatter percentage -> 3849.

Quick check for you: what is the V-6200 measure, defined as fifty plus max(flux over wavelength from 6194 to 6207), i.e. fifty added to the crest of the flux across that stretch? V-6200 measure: 56.8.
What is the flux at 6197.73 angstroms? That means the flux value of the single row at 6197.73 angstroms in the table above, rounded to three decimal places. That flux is 6.810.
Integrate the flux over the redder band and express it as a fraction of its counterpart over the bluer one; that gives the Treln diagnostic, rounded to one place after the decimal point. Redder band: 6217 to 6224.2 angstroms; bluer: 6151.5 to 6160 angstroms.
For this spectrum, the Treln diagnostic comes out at 0.8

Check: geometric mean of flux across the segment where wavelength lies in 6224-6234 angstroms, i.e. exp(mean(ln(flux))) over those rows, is 6.53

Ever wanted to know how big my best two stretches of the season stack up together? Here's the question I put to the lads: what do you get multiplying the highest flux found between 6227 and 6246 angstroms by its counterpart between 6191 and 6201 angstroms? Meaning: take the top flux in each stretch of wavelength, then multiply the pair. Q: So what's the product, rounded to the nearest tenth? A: 44.9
